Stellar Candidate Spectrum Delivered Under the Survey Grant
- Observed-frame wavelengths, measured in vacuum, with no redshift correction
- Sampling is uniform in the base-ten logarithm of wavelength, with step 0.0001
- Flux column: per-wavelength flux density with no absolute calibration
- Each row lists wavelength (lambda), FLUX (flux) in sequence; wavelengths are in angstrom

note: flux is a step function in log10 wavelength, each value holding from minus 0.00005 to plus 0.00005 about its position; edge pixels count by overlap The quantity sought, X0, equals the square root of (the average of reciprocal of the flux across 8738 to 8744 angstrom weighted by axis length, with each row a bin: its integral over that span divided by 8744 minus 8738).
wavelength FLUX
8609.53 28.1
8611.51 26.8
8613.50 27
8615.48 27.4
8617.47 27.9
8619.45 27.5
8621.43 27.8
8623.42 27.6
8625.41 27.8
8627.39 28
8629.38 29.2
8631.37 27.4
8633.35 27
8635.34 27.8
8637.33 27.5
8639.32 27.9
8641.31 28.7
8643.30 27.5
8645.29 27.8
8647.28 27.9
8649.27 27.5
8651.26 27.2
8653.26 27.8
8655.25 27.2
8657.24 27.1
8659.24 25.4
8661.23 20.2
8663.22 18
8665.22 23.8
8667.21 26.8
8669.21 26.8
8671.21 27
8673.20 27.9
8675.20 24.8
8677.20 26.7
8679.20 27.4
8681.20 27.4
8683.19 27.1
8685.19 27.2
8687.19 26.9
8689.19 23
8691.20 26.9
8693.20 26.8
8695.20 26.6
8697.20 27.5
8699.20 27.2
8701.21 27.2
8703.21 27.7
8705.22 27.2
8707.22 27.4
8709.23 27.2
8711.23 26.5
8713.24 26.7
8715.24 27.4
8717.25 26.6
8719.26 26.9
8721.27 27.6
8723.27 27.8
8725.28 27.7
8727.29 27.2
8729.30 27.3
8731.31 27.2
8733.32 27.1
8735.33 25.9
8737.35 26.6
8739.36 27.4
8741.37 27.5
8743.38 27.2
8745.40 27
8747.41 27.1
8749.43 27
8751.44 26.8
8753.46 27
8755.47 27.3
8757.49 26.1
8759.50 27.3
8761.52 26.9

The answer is 0.191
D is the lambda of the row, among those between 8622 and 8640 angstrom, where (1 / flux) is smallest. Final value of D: 8629.38 angstrom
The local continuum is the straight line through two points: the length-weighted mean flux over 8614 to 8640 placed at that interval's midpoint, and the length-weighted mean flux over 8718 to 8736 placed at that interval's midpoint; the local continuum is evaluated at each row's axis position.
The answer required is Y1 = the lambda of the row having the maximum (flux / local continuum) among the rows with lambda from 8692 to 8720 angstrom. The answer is 8703.21 angstrom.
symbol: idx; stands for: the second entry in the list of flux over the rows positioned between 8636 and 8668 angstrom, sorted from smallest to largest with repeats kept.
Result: 20.2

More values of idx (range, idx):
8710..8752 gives 26.5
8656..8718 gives 20.2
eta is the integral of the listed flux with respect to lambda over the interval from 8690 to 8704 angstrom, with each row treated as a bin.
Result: 379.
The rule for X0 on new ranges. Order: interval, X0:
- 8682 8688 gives 0.192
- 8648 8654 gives 0.191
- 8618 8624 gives 0.190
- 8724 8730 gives 0.191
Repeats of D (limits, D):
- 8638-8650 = 8641.31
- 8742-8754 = 8743.38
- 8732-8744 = 8741.37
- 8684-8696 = 8685.19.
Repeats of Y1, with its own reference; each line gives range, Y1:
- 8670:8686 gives 8673.20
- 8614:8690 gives 8629.38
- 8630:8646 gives 8641.31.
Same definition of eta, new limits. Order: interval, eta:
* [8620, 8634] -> 390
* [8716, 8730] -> 382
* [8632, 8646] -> 388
